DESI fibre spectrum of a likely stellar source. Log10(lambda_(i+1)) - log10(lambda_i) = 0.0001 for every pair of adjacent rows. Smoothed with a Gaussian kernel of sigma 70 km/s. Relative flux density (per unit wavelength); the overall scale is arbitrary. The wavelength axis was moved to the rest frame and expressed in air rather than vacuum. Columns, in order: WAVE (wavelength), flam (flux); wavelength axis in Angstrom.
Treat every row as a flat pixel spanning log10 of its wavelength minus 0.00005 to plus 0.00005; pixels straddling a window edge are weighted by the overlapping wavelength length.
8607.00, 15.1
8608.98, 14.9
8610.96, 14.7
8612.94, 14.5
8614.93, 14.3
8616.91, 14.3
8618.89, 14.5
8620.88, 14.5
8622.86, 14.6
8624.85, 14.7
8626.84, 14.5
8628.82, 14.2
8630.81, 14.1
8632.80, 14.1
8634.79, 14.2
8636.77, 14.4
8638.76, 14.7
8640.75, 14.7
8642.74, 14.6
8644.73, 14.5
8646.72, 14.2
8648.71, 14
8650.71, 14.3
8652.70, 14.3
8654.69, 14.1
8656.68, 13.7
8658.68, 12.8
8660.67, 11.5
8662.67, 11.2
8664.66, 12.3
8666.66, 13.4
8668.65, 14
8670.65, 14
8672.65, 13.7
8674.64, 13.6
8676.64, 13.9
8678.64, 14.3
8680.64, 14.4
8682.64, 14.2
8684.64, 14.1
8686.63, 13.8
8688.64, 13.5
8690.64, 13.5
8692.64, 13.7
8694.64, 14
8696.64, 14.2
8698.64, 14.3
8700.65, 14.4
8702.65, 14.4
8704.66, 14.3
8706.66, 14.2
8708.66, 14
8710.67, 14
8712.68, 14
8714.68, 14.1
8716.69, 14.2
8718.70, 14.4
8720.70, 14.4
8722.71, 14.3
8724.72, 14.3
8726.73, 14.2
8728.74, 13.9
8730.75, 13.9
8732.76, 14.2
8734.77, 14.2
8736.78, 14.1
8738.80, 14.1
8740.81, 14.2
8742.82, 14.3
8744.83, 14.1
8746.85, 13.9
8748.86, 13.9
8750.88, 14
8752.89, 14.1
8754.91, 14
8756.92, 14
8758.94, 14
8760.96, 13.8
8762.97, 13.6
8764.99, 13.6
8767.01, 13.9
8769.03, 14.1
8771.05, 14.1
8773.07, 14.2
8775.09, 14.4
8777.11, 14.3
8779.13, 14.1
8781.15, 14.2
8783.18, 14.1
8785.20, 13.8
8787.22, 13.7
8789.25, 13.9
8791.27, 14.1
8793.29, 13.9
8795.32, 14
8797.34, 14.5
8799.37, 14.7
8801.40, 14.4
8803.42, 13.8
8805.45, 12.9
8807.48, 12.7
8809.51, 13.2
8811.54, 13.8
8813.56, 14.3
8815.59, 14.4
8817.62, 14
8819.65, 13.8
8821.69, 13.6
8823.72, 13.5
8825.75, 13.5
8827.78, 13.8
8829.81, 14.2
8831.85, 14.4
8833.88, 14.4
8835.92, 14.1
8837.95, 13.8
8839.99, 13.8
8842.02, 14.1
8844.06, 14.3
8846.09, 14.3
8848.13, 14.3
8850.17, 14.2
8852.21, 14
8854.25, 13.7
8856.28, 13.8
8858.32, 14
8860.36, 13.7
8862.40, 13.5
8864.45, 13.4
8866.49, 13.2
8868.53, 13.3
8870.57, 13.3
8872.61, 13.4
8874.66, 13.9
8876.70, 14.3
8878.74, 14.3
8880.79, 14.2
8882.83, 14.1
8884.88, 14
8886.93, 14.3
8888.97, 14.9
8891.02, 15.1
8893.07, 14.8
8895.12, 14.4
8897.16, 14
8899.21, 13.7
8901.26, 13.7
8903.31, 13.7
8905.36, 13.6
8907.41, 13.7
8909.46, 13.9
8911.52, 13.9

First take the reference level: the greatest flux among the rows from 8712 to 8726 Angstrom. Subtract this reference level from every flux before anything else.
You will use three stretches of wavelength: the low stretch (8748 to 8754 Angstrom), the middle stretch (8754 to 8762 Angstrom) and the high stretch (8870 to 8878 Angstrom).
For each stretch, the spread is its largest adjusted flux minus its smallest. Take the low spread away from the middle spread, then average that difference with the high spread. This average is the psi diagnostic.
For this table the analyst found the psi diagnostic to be 0.5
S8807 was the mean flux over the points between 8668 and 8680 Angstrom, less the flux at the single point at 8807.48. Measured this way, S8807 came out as 1.2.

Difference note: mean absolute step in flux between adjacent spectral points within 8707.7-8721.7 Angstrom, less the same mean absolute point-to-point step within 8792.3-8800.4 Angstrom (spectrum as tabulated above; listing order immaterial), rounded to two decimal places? -0.20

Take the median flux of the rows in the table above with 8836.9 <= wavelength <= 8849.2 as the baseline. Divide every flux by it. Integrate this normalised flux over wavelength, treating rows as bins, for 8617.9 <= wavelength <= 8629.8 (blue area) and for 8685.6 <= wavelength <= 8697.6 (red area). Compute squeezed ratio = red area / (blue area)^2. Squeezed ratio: 0.079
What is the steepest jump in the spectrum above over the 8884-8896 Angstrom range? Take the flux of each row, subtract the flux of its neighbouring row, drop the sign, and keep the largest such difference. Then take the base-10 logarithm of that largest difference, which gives -0.2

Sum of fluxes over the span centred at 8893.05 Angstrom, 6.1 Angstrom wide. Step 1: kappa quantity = 44.3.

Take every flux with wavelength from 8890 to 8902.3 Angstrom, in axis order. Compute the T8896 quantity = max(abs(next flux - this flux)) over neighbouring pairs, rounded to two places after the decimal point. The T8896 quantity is 0.40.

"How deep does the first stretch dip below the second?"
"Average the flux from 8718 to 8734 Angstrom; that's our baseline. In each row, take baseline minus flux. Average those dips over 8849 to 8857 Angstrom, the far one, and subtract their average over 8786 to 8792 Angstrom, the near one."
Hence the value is 0.0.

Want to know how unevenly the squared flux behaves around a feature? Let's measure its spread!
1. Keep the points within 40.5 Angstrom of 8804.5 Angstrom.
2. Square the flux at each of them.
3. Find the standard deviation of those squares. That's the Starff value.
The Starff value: 11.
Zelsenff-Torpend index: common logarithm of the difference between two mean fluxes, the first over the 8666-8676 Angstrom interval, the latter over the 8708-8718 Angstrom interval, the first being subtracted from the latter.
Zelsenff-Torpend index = -0.5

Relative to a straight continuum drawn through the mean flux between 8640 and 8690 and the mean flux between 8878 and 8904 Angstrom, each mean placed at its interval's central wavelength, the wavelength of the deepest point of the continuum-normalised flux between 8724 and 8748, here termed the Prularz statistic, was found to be 8746.85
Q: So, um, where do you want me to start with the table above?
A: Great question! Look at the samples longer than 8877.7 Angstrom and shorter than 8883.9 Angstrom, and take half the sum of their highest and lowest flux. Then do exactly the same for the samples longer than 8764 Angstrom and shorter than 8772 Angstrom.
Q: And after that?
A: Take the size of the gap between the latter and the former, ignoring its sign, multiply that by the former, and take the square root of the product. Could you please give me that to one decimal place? 2.2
